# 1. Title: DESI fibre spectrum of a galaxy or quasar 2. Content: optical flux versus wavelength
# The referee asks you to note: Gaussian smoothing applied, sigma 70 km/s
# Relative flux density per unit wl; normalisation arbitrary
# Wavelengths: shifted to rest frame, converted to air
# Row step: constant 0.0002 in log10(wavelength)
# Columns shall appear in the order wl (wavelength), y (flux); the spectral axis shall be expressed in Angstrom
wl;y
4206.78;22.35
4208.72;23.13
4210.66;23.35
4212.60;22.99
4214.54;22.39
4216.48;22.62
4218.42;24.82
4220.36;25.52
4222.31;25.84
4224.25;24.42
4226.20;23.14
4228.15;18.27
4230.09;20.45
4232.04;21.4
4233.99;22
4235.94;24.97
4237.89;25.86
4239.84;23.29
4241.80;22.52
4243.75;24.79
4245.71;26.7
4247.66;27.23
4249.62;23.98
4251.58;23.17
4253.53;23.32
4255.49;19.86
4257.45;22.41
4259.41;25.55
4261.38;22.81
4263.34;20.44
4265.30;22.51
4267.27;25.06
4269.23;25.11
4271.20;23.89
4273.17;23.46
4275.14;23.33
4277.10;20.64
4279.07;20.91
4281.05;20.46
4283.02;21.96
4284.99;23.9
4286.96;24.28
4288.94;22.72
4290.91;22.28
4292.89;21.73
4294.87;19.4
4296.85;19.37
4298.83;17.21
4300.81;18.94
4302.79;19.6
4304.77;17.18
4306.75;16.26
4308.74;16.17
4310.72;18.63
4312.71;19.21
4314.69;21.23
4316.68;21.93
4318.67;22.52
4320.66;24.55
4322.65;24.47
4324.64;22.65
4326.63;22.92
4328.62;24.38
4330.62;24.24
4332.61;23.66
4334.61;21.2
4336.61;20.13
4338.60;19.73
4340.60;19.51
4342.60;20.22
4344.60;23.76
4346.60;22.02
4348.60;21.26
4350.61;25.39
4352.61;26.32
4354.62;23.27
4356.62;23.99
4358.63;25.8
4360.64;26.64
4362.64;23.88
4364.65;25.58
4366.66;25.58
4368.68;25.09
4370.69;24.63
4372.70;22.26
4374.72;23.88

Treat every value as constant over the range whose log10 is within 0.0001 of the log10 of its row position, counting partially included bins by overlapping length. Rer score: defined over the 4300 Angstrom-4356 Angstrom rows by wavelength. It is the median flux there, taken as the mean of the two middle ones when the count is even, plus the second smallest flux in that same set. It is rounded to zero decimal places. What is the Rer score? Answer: 38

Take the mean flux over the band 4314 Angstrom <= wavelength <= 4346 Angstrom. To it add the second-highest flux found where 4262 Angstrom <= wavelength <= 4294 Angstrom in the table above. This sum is 47.4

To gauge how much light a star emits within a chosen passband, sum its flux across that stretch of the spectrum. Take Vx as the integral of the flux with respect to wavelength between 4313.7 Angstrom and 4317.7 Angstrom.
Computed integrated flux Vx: 86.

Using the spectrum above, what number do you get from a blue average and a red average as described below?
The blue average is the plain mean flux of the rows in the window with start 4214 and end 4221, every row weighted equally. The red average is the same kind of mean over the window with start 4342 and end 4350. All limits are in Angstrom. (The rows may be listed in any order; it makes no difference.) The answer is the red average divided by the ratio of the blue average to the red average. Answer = 20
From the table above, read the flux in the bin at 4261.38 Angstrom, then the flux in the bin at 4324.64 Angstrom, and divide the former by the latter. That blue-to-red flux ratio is 1.01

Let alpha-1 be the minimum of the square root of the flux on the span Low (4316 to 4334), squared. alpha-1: 22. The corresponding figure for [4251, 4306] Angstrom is 17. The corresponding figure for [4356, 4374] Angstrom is 22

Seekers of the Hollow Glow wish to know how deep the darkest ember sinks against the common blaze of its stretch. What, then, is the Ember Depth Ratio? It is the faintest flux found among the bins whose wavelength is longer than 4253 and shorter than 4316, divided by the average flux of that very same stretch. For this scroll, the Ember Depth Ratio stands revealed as 0.76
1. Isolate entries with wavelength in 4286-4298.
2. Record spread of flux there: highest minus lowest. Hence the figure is 4.9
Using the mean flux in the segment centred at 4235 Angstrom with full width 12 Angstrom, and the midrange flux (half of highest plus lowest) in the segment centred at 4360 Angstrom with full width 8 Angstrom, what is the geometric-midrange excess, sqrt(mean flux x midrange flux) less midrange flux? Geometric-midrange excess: -1.2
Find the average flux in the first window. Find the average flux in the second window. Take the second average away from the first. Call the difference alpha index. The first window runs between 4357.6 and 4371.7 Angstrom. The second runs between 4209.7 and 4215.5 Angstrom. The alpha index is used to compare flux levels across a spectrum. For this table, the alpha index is 2.4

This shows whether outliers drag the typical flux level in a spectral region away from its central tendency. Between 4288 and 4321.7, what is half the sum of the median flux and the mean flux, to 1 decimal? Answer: 19.7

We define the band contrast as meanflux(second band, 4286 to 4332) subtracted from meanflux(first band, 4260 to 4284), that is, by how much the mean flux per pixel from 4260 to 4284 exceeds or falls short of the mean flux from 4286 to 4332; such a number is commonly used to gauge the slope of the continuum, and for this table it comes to 1.6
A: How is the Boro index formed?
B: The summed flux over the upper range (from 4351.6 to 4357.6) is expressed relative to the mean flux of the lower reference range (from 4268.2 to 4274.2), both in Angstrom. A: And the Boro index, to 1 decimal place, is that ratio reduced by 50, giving -47.0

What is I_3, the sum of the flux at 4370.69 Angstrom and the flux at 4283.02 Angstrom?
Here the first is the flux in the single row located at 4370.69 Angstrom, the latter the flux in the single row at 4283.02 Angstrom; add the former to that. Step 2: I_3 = 47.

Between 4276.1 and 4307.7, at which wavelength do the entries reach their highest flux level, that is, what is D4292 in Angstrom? 4286.96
